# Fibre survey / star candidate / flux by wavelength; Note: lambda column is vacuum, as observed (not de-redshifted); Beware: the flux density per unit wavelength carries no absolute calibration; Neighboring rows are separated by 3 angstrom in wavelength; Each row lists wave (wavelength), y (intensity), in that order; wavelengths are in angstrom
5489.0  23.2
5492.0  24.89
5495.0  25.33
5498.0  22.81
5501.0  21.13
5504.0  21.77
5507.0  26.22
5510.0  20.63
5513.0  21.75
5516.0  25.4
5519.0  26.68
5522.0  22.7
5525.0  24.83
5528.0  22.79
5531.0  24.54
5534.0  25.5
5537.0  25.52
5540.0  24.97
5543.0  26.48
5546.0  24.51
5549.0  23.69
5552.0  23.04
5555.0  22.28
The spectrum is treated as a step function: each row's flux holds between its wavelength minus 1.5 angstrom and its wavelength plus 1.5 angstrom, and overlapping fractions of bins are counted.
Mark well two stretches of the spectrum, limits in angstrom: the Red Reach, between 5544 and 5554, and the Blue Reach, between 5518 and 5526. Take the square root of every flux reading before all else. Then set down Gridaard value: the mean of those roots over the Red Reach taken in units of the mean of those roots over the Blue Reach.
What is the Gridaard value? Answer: 0.98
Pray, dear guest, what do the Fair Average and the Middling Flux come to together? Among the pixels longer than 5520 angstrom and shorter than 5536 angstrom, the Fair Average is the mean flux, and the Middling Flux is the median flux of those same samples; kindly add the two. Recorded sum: 49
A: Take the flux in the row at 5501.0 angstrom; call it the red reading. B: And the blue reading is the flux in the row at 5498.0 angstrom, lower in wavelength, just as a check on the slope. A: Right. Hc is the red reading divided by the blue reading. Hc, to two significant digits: 0.93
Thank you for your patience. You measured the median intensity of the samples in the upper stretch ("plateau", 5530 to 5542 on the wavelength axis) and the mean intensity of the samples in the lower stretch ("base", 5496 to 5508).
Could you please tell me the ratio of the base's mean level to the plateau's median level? 0.91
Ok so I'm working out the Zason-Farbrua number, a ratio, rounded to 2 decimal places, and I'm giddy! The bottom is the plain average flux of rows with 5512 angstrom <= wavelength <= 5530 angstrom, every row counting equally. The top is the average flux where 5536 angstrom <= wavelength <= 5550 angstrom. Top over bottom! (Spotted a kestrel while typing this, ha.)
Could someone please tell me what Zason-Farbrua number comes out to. 1.04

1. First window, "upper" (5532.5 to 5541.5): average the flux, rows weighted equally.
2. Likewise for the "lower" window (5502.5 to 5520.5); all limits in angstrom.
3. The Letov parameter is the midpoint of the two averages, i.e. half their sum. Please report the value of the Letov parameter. 24.5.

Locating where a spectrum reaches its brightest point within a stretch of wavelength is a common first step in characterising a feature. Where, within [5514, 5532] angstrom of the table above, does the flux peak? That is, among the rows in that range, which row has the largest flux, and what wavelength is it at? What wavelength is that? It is 5519.0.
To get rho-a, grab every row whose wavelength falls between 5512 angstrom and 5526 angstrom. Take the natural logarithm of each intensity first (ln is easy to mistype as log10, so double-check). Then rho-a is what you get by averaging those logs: 3.19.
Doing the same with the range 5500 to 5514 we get 3.10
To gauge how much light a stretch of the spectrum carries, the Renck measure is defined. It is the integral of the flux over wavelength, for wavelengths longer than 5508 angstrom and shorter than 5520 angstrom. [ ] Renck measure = 283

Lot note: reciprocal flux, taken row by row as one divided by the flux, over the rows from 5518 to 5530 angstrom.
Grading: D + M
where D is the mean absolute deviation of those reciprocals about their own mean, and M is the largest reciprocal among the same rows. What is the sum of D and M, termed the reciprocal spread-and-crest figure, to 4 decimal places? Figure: 0.0466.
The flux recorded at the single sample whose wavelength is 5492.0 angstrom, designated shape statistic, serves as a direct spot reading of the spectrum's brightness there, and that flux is 24.89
